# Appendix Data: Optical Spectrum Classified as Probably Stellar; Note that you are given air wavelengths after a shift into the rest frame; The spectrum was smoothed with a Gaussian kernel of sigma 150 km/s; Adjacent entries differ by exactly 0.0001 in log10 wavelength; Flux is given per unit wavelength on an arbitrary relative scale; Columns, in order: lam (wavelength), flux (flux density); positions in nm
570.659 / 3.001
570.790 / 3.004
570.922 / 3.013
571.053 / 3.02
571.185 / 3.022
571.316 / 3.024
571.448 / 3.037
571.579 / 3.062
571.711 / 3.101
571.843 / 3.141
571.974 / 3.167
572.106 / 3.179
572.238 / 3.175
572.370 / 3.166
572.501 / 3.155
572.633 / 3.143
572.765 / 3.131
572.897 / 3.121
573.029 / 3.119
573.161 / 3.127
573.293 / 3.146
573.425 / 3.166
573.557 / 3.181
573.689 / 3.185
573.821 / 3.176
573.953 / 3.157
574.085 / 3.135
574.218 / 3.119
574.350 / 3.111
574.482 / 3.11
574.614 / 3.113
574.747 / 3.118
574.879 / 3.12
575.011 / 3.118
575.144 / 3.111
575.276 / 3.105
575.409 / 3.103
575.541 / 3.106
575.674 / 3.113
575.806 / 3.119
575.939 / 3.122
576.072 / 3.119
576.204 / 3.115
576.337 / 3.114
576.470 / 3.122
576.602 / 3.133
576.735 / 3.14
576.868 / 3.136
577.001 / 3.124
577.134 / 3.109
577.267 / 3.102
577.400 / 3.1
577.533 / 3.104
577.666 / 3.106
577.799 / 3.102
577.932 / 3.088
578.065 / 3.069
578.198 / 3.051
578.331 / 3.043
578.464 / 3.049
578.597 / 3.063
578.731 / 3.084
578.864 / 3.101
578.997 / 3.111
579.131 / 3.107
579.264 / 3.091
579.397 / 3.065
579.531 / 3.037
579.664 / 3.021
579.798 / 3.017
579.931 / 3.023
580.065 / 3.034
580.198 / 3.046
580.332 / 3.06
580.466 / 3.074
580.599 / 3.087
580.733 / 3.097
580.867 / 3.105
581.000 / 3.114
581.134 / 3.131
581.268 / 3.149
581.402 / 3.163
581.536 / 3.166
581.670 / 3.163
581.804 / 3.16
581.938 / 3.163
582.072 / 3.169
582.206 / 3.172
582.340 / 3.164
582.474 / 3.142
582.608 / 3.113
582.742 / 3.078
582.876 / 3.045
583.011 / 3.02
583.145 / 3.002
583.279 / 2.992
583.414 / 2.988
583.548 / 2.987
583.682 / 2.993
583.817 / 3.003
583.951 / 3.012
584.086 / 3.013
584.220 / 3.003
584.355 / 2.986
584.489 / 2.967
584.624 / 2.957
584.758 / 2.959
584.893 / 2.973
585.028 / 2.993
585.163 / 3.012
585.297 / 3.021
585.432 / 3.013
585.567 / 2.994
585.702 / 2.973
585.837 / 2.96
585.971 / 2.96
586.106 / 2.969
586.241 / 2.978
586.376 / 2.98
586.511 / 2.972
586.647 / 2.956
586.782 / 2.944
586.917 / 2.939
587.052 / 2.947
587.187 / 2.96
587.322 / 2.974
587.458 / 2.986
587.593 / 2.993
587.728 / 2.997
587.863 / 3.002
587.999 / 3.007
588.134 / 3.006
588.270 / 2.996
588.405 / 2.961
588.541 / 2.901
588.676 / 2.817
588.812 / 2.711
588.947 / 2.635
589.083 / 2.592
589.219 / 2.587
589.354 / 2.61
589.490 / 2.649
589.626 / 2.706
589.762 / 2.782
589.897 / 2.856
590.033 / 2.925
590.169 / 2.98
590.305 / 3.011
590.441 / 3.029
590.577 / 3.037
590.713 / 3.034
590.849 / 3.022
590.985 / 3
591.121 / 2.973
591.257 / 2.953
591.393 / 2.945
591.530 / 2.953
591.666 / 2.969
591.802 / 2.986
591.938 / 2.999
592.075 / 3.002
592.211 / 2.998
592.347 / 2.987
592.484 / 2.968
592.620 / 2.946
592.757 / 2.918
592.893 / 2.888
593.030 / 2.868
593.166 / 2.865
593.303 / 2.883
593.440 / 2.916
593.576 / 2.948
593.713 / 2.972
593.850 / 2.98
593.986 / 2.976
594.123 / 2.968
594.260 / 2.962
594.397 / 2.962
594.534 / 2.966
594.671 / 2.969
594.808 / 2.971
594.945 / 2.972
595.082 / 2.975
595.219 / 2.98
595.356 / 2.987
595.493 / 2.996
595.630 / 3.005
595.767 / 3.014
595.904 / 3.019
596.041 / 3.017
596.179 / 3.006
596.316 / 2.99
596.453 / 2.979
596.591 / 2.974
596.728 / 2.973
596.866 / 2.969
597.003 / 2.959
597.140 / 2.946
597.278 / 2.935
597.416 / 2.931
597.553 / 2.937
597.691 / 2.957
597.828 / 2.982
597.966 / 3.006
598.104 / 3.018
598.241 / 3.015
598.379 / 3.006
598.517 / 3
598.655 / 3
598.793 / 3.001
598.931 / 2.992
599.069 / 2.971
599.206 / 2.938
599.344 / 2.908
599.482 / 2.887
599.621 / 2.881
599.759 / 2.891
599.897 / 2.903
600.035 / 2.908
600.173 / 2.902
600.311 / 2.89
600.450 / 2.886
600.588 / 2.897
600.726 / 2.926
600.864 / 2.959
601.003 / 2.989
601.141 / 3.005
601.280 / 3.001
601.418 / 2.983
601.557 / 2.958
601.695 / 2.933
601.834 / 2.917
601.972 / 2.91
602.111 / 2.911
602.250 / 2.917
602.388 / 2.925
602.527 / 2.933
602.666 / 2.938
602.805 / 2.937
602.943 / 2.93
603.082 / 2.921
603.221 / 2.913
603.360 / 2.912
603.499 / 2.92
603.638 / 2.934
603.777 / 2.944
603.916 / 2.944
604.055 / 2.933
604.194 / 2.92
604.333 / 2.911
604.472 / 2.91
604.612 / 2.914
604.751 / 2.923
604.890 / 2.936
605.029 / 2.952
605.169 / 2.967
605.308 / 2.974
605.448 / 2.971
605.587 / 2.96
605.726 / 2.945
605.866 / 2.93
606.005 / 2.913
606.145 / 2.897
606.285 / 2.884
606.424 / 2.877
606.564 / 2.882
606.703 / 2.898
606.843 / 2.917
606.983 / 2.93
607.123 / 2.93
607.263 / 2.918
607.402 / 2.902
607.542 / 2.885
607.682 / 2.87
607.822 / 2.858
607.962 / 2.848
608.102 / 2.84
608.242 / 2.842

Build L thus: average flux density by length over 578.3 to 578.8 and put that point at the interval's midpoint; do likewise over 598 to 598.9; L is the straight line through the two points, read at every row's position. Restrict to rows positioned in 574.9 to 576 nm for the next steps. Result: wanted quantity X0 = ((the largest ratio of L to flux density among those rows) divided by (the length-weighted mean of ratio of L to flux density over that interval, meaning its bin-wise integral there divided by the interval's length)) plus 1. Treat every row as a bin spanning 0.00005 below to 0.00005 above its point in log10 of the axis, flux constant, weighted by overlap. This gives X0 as 2.00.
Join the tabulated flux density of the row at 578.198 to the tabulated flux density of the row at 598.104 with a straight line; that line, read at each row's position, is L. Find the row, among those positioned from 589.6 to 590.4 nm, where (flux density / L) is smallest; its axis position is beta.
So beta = 589.626 nm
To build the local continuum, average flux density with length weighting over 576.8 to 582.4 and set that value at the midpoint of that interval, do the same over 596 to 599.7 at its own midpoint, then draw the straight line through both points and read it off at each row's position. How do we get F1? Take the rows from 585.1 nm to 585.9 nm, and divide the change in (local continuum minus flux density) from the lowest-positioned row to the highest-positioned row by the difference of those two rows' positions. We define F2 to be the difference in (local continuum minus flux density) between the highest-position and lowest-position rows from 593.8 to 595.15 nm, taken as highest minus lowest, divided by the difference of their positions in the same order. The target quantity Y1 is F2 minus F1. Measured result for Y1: -0.07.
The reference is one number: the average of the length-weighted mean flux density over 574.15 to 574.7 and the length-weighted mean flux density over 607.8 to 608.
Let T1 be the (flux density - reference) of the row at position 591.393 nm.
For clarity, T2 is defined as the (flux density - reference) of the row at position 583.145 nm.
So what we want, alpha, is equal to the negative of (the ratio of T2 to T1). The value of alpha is 1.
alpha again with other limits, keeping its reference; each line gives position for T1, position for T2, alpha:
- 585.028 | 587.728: -1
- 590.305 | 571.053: -1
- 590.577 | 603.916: 1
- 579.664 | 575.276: -3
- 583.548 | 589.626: 45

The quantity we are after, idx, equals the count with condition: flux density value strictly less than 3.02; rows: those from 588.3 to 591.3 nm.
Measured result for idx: 18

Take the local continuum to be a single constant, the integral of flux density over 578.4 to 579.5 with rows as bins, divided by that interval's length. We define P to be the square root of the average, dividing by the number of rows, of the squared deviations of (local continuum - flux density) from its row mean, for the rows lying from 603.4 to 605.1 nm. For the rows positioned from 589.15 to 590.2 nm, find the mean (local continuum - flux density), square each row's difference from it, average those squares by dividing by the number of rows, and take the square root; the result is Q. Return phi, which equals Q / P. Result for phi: 10.3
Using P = 0.013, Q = 0.138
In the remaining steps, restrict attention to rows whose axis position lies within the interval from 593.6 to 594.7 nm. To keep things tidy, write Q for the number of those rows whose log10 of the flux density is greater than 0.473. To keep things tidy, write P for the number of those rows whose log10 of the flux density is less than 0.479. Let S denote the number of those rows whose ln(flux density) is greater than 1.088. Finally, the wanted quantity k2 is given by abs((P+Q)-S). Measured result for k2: 7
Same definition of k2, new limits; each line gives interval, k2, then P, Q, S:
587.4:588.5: 8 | 8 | 7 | 7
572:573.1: 0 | 0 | 8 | 8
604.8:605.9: 7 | 8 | 1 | 2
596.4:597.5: 7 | 8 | 3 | 4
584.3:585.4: 7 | 7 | 5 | 5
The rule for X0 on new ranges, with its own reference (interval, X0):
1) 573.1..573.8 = 2.01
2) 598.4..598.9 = 2.00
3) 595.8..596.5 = 2.01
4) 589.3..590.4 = 2.08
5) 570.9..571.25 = 2.00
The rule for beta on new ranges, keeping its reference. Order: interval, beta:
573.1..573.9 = 573.161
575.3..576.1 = 575.409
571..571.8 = 571.053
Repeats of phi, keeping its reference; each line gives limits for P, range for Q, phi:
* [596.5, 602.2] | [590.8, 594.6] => 1.0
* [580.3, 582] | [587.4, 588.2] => 0.2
